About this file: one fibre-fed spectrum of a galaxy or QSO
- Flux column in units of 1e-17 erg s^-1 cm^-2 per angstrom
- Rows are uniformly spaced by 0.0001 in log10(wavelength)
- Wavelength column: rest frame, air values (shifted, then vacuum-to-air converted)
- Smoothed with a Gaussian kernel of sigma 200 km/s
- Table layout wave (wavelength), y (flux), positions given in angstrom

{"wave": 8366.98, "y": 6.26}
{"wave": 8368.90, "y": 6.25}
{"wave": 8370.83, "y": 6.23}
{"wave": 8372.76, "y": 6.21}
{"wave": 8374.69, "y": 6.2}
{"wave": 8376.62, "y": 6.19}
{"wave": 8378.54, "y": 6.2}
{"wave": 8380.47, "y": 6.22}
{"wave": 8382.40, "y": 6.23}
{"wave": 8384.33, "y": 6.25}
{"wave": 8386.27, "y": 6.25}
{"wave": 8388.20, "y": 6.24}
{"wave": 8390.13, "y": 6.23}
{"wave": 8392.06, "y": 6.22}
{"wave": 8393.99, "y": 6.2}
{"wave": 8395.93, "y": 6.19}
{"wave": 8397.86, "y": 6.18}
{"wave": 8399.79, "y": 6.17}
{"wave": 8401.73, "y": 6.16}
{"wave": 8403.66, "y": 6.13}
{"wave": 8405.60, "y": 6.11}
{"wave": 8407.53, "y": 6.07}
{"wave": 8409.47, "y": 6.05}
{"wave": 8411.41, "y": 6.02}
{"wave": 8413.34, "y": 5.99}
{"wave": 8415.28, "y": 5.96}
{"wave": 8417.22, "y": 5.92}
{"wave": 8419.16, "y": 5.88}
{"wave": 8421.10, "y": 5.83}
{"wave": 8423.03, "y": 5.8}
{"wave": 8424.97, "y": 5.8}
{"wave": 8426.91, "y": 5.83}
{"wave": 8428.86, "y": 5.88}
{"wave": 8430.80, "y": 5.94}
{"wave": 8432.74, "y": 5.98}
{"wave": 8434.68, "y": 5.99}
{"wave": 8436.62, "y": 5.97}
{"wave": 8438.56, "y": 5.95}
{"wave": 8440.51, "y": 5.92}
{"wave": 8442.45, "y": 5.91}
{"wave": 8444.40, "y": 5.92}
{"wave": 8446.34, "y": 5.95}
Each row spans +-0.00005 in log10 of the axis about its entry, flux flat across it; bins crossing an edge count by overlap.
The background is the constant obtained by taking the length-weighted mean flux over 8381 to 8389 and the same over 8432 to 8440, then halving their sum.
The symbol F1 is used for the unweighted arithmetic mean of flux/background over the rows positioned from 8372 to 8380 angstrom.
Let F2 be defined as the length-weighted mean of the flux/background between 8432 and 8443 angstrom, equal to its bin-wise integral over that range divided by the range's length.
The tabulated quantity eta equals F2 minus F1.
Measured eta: -0.040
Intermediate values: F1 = 1.016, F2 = 0.98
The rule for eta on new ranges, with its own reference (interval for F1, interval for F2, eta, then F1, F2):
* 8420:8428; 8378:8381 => 0.065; 0.953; 1.02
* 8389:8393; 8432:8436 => -0.038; 1.020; 0.98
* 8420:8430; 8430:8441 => 0.022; 0.955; 0.98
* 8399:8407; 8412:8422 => -0.036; 1.007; 0.97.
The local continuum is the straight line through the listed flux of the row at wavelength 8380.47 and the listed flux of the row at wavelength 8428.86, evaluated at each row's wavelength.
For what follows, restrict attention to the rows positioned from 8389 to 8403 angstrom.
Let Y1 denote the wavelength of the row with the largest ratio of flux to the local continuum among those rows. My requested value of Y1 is 8401.73 angstrom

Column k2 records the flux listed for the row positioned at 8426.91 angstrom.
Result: 5.83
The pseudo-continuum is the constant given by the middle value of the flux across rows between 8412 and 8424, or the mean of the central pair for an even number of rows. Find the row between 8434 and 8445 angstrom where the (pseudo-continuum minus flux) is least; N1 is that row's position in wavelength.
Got 8434.68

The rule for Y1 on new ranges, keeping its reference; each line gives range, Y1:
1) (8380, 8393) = 8392.06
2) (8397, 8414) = 8401.73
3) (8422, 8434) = 8432.74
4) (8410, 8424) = 8411.41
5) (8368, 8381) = 8380.47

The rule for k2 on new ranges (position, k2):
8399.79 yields 6.17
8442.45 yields 5.91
